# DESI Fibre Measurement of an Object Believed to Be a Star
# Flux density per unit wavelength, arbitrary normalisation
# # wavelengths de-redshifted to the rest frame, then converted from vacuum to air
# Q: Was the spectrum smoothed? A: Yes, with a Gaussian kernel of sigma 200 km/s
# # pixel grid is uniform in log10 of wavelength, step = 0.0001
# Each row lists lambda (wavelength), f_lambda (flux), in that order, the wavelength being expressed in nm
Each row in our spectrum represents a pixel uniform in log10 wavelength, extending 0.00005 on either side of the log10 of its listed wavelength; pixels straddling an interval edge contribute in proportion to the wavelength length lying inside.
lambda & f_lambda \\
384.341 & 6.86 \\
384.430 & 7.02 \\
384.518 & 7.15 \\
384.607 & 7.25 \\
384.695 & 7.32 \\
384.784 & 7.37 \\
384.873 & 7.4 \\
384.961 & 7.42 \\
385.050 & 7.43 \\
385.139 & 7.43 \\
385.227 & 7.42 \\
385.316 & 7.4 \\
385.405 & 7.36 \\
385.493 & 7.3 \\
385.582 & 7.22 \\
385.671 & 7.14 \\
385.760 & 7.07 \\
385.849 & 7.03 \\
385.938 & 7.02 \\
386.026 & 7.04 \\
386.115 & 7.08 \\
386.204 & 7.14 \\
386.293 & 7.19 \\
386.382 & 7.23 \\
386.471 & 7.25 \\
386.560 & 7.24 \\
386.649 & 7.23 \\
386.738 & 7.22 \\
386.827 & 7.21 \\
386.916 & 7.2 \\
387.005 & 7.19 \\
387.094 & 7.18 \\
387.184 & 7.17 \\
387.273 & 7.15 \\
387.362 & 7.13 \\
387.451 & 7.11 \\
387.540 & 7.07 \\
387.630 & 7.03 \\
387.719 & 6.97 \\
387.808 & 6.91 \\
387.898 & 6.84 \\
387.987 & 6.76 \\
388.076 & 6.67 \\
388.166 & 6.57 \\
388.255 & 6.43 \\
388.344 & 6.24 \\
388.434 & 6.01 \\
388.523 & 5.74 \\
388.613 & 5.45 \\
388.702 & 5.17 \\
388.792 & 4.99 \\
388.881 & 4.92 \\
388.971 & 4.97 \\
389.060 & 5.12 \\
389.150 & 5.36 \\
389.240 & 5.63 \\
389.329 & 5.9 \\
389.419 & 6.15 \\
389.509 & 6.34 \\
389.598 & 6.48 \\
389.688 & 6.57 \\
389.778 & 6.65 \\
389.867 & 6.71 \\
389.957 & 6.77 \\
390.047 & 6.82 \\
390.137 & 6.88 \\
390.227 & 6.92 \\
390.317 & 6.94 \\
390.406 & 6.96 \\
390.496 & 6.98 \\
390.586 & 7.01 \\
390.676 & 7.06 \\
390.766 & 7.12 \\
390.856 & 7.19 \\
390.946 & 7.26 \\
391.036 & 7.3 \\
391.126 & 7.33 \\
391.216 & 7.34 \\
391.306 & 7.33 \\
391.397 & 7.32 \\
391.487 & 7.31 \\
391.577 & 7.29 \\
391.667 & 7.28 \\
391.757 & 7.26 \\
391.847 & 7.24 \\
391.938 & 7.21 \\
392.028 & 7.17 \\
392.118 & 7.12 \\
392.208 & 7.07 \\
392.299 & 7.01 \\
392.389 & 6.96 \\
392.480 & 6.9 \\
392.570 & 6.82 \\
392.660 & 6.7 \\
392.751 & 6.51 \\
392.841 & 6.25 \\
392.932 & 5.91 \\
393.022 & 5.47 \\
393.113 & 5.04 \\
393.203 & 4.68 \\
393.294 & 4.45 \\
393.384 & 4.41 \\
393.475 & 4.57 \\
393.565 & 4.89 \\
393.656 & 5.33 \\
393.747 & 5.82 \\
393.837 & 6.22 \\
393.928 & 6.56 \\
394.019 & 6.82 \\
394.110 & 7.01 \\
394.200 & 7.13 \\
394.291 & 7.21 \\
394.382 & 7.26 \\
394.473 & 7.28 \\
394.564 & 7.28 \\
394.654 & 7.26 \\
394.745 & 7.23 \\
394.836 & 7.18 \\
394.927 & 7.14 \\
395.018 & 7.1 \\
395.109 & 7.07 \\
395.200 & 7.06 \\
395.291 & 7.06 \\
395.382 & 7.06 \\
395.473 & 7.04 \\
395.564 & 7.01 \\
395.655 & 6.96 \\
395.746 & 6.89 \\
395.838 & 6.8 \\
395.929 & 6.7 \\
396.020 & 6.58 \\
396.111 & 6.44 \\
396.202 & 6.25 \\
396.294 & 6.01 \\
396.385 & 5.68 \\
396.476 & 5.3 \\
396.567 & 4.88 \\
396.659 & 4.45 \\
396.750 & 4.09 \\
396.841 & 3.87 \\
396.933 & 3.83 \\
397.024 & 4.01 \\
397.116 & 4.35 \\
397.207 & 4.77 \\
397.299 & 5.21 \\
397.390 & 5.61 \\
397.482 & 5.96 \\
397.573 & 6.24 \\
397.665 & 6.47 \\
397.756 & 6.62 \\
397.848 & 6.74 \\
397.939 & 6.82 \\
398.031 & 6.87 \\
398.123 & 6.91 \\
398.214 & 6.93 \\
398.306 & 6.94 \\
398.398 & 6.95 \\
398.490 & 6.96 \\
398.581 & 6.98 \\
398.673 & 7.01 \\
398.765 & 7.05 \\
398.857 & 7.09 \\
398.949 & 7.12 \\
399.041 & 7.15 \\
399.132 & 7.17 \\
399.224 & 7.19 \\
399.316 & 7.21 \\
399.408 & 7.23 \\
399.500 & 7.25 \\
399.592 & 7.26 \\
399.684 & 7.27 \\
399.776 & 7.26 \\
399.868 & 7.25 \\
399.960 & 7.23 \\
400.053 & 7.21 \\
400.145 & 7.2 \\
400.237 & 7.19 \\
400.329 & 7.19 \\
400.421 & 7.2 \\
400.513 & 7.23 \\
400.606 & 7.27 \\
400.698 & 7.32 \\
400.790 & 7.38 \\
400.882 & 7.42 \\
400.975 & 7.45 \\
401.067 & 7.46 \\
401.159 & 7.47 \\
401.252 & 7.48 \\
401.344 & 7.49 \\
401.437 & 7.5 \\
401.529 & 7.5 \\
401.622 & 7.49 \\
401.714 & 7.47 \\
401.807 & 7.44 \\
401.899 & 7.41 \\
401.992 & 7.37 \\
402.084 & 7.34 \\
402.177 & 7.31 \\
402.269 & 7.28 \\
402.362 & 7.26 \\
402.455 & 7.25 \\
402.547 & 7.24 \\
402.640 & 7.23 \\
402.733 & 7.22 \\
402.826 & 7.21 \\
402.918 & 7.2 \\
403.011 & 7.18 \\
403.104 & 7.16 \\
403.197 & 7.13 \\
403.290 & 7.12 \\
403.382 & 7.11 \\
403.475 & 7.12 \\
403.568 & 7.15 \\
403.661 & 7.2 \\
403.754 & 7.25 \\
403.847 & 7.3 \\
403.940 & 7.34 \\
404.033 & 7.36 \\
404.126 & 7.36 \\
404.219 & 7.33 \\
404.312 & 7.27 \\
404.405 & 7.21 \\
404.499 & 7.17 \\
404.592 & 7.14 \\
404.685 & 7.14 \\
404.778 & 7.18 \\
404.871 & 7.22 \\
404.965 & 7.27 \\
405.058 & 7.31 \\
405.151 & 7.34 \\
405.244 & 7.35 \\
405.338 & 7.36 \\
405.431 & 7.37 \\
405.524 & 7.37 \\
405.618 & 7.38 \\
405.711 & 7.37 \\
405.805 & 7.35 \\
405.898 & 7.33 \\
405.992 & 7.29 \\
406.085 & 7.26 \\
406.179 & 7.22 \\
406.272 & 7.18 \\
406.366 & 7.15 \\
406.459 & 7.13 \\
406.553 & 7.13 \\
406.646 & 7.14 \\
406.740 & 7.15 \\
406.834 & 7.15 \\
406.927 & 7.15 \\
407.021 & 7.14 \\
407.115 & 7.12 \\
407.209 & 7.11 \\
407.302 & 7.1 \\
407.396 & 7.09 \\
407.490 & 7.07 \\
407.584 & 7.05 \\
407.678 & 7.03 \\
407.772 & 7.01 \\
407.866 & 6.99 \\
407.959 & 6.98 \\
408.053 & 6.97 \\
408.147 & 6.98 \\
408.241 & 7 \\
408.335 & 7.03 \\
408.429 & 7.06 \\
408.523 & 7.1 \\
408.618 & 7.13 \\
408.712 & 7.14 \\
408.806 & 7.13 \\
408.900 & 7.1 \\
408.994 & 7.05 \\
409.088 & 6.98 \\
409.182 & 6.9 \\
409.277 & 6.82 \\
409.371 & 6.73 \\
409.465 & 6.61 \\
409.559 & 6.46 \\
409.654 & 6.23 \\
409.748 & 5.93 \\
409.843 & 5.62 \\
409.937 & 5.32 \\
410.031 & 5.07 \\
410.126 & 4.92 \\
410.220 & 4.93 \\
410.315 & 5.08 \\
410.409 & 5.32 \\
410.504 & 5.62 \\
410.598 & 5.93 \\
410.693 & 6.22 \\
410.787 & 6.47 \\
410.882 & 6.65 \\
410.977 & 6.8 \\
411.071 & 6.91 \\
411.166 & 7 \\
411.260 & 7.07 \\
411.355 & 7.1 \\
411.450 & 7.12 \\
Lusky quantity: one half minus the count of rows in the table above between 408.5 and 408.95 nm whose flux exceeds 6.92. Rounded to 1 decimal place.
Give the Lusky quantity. -4.5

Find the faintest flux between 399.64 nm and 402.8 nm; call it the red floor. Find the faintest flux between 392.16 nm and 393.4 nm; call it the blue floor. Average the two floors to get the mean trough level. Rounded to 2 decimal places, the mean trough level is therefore 5.80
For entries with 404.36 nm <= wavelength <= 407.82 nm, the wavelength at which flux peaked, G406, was 405.618 nm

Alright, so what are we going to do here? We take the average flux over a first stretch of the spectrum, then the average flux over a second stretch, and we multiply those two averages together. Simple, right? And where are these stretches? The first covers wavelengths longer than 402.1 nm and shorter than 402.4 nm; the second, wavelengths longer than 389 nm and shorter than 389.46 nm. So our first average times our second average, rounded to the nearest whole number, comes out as 41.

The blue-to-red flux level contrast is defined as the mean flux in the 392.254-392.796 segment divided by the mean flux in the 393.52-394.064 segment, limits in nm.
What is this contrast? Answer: 1.15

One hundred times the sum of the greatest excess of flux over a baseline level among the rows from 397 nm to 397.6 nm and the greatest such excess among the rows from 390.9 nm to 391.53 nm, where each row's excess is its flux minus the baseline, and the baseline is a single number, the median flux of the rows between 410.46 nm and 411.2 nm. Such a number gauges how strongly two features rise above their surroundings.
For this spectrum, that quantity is 46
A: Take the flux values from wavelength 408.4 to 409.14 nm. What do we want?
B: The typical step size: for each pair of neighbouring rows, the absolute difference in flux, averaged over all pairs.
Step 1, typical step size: 0.034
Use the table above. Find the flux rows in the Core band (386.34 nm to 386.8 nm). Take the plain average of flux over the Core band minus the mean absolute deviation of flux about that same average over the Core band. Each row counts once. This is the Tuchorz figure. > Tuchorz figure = 7.23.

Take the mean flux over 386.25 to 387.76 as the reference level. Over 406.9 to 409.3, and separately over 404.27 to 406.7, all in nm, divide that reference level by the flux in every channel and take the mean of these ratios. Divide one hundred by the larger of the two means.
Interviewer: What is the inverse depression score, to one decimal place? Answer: 98.4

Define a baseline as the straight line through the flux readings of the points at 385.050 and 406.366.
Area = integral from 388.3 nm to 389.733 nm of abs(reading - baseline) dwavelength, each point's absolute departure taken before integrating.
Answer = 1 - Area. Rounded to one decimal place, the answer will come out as -1.4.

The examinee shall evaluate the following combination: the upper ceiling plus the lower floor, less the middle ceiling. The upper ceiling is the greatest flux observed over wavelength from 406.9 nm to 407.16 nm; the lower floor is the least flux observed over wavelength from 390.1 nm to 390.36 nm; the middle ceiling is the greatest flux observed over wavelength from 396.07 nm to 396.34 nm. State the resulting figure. 7.6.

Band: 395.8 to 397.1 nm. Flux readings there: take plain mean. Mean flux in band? 5.3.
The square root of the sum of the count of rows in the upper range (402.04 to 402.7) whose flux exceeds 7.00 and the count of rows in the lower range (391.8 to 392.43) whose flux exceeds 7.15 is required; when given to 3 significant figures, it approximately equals 3.16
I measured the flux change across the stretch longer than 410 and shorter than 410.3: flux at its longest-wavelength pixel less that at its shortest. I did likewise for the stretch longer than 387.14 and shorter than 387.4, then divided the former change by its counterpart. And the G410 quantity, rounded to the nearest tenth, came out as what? 3.5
